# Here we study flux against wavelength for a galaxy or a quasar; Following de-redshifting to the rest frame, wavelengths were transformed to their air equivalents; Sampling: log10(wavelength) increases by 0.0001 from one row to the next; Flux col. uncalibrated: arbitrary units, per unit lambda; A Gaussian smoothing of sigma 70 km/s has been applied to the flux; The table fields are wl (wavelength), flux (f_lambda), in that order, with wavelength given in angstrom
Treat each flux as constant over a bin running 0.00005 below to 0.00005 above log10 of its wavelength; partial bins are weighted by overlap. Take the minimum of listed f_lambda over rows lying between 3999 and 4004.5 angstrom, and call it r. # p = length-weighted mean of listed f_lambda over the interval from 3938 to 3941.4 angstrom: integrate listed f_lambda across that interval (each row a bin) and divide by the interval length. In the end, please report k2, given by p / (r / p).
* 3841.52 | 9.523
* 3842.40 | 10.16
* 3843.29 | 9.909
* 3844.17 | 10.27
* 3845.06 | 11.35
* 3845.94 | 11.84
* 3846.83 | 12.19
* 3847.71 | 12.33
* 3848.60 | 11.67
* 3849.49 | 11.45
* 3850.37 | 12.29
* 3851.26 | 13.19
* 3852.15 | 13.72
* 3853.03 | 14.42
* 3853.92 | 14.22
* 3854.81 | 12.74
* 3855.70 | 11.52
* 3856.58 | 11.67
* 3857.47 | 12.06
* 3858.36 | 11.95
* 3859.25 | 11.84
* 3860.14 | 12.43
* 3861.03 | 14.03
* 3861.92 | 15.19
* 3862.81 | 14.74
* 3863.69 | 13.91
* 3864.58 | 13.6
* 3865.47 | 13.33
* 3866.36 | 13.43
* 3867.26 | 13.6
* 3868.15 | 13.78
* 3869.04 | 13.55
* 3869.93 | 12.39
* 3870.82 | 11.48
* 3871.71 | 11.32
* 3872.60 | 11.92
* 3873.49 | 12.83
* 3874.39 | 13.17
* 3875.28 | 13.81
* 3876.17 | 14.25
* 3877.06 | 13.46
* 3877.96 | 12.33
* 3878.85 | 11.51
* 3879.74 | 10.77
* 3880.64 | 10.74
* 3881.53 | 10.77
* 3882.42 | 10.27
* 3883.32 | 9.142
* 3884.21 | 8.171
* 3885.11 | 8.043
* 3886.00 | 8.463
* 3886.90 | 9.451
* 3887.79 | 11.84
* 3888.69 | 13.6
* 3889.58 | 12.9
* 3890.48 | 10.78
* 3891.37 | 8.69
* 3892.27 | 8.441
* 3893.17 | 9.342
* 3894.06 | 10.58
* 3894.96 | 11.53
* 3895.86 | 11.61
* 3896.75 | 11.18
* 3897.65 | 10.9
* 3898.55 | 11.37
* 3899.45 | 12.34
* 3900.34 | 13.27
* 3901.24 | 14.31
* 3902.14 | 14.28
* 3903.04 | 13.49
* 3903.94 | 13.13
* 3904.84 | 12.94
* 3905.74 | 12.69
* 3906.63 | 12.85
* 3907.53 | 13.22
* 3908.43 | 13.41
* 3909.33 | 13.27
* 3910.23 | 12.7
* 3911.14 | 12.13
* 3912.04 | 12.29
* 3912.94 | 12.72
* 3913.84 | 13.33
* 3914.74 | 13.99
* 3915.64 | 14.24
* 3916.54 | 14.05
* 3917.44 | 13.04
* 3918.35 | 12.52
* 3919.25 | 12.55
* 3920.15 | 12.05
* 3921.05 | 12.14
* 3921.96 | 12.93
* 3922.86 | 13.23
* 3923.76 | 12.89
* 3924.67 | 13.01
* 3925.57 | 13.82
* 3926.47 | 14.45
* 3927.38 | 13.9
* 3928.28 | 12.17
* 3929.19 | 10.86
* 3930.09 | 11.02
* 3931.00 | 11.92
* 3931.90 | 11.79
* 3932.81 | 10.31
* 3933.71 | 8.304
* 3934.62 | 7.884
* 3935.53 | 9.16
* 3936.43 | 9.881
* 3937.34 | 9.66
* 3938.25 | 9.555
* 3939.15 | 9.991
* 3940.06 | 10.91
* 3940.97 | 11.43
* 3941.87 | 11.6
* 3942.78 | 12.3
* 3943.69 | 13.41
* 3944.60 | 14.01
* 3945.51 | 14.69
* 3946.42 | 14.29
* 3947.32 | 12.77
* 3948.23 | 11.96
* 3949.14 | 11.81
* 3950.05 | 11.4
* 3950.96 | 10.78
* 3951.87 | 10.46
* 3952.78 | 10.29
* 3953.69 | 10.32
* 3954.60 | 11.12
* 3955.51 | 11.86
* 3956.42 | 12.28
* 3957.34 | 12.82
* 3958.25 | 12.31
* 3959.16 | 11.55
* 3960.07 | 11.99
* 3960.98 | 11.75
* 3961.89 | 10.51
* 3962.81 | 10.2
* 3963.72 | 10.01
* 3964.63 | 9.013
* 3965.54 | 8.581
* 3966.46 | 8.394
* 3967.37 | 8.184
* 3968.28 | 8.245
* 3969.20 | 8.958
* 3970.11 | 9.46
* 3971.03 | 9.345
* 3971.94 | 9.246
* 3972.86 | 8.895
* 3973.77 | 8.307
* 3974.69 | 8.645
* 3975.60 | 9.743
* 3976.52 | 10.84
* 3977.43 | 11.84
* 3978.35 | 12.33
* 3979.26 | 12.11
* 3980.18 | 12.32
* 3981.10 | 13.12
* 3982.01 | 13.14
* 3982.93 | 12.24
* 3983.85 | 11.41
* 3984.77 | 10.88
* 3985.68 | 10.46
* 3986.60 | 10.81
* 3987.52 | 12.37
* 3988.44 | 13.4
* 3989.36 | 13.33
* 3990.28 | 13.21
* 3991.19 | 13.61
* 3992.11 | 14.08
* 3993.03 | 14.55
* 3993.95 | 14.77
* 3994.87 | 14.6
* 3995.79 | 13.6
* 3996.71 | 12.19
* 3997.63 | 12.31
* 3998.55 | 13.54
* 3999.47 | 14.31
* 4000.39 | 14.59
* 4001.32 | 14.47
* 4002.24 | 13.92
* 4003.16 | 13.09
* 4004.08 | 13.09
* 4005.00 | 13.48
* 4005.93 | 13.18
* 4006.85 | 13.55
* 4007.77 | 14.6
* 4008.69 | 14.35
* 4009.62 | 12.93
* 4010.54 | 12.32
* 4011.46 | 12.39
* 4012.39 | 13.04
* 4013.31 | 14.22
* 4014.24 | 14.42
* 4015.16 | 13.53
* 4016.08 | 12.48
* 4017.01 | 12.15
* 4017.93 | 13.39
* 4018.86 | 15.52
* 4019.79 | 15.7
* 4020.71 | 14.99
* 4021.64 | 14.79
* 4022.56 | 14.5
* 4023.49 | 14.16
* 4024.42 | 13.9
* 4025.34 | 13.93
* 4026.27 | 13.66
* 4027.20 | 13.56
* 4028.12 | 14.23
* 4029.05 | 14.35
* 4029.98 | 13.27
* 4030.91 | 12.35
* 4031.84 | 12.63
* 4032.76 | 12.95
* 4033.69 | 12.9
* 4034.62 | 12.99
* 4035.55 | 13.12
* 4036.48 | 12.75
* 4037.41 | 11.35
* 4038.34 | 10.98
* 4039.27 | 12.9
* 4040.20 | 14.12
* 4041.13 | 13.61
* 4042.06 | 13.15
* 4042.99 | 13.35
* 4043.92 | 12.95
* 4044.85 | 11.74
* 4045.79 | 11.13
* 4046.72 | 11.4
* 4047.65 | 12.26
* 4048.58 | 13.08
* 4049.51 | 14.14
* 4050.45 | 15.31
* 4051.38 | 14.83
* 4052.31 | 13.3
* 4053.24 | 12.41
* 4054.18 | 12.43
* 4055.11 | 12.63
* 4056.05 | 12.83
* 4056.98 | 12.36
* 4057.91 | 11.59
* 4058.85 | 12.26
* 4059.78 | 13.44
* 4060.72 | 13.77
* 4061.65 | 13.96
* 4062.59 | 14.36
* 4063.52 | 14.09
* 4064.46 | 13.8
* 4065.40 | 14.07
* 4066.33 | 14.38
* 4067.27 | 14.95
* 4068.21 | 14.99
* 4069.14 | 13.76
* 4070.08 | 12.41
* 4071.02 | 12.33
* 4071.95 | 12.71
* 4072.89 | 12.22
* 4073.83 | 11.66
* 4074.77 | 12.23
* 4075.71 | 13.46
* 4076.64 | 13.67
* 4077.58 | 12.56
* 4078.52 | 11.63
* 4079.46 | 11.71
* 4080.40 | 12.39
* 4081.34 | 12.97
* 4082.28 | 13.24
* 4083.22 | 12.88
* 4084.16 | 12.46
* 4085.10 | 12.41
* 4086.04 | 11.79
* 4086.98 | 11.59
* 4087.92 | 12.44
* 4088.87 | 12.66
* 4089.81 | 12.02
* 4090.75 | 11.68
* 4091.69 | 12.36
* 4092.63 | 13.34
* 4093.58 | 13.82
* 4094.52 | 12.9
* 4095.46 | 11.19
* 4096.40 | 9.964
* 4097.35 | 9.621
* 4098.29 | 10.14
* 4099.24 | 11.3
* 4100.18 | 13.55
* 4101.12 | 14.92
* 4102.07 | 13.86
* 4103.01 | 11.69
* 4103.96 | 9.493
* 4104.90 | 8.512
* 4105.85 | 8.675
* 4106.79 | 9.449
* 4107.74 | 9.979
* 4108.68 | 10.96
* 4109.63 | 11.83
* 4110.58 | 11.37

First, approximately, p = 10.5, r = 13.09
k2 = 8.5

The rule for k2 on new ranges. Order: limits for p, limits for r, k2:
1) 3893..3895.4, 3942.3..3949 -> 9.4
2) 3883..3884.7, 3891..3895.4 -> 8.8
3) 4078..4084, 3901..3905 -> 12.0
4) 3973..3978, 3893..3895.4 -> 10.4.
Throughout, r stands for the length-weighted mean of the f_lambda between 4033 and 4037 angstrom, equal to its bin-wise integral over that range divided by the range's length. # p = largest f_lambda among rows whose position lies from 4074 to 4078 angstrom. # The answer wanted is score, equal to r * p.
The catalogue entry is 176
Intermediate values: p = 13.67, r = 12.9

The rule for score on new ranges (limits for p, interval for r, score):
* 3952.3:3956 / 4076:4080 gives 148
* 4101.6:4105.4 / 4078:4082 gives 169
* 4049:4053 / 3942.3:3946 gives 208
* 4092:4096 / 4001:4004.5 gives 188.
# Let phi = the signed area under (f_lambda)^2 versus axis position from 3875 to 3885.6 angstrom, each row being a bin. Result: 1336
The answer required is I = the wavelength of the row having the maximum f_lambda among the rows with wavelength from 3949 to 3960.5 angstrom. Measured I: 3957.34 angstrom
